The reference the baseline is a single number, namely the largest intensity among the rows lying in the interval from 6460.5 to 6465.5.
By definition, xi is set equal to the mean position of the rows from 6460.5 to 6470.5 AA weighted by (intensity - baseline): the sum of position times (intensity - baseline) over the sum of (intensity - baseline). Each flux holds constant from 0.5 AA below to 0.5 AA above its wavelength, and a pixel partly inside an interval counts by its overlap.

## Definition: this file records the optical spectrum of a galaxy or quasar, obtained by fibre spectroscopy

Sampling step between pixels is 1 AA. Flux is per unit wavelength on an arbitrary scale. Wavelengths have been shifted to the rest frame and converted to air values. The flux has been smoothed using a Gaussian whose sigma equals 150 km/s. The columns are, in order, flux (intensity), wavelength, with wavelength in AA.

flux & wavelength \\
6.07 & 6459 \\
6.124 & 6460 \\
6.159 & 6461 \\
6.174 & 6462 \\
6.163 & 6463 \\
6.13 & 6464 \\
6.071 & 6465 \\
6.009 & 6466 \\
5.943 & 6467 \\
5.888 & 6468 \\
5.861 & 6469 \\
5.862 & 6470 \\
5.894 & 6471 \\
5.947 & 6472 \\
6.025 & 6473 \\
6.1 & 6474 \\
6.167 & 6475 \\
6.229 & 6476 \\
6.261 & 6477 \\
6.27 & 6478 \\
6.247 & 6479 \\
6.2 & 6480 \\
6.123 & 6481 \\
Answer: 6467.8 AA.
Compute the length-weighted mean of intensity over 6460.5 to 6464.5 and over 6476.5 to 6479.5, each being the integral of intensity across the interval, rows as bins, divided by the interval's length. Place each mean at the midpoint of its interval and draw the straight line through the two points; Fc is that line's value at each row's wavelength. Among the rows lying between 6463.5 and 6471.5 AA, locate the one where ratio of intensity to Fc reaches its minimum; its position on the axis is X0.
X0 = 6470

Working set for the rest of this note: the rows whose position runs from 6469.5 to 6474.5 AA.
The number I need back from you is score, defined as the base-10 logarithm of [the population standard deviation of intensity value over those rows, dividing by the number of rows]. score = -1.1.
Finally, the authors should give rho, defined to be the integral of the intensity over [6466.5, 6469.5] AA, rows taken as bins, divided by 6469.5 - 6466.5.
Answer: 5.90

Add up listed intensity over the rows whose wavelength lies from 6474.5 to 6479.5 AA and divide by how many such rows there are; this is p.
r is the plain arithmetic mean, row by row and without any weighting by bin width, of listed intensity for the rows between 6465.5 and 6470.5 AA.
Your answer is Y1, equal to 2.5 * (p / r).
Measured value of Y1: 2.64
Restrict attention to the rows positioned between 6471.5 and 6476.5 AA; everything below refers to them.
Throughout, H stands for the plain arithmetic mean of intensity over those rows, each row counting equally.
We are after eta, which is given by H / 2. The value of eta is 3.05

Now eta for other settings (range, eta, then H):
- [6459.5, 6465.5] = 3.07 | 6.14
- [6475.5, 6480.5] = 3.12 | 6.24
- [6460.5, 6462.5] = 3.08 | 6.17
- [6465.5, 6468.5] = 2.97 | 5.95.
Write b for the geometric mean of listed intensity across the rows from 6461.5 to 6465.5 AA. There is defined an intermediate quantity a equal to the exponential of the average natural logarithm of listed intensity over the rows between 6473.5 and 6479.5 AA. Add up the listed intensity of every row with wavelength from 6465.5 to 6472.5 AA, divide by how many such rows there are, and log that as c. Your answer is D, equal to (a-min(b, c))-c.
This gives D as -5.62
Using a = 6.21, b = 6.13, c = 5.91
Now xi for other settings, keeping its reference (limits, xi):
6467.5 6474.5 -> 6470.4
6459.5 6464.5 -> 6461.9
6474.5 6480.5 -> 6477.8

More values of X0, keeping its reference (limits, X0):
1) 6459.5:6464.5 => 6464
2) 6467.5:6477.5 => 6470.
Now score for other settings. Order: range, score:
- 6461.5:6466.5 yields -1.2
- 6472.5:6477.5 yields -1.1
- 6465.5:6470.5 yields -1.2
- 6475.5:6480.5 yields -1.6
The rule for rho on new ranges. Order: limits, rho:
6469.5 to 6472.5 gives 5.90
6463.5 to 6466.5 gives 6.07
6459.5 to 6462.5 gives 6.15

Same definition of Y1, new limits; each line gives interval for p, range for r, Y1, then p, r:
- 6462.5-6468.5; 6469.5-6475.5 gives 2.51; 6.03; 6.00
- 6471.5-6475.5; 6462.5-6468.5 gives 2.51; 6.06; 6.03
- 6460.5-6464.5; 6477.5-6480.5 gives 2.47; 6.16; 6.24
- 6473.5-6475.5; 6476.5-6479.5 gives 2.45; 6.13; 6.26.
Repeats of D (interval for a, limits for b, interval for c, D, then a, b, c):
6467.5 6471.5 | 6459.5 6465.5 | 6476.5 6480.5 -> -6.51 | 5.88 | 6.14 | 6.24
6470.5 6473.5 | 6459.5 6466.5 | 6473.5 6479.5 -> -6.38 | 5.96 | 6.12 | 6.21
